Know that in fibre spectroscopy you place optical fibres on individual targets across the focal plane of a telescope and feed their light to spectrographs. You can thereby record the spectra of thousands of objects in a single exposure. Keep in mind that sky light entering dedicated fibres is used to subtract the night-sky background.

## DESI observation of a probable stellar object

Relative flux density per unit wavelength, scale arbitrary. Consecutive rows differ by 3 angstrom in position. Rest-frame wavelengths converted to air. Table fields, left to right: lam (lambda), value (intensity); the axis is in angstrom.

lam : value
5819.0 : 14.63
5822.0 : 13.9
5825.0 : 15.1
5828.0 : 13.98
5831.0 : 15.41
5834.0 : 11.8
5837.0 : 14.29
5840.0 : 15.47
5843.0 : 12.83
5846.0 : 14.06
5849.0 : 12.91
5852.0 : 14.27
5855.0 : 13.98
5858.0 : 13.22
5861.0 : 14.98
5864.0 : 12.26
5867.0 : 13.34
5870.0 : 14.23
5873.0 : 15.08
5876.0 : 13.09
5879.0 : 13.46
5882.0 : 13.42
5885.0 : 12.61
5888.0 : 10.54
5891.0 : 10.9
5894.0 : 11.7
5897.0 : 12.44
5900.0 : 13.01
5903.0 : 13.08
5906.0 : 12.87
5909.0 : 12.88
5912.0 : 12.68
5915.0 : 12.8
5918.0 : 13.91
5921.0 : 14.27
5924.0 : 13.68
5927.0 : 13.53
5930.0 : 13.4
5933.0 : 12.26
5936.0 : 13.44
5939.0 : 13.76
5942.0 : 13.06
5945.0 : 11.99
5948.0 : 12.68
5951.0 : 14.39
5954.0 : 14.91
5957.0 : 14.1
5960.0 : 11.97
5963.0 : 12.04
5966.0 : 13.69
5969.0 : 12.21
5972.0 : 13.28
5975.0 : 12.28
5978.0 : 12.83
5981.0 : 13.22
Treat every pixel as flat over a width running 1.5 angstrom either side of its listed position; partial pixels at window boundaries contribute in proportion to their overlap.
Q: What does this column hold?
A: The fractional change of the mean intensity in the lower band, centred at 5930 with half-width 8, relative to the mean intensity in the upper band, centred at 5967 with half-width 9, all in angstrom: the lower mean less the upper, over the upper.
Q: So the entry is 0.054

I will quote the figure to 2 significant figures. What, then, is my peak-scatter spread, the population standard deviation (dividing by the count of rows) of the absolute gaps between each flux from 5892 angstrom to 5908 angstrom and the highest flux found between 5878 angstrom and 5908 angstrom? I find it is 0.51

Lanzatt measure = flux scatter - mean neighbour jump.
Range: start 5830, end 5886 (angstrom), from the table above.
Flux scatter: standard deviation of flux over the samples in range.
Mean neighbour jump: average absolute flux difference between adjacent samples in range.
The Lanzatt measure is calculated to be -0.4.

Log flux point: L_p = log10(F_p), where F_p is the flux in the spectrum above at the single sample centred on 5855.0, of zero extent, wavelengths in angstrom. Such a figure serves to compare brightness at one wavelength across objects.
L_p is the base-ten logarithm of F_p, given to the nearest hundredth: 1.15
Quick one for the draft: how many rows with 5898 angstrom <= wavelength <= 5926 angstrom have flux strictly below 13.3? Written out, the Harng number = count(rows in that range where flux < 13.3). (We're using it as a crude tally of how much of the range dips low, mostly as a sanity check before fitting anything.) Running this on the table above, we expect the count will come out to 6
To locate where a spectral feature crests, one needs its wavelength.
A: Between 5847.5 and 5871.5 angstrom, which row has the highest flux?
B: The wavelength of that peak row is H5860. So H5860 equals 5861.0 angstrom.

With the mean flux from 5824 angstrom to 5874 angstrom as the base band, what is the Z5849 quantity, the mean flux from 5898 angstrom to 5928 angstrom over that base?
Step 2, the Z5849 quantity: 0.95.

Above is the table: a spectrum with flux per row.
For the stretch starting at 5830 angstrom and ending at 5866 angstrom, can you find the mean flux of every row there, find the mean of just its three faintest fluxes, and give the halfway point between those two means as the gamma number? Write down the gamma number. 13.0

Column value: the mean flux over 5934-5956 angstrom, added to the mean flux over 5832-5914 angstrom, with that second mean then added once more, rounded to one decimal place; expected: 39.8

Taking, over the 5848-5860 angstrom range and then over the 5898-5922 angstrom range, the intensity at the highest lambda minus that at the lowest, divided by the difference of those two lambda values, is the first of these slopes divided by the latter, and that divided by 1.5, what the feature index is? 0.38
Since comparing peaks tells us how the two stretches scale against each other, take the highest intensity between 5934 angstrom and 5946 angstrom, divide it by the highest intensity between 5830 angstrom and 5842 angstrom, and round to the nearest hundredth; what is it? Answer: 0.89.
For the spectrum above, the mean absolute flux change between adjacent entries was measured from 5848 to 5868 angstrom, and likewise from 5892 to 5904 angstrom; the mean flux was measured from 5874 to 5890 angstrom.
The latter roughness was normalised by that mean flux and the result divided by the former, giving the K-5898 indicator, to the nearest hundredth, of 0.03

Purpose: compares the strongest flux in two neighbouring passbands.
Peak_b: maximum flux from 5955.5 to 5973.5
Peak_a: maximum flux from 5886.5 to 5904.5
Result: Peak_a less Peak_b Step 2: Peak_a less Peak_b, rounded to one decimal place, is -1.0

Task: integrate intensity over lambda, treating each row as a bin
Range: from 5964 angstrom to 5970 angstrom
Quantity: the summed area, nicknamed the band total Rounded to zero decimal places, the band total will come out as 78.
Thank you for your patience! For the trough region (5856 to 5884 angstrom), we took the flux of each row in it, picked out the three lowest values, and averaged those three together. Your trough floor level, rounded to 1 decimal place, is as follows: 12.9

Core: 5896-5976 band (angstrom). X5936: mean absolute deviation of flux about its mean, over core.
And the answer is 0.65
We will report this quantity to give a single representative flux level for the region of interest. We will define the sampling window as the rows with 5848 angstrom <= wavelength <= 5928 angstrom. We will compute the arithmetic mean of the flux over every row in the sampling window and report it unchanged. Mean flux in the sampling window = 13.2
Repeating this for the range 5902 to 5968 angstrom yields 13.2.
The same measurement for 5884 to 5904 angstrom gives 12.0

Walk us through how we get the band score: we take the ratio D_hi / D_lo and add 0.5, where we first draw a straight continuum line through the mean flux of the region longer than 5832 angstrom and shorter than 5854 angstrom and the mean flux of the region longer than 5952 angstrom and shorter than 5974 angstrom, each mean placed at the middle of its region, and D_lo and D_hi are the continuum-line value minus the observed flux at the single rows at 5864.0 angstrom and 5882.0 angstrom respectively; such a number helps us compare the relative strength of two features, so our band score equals 0.6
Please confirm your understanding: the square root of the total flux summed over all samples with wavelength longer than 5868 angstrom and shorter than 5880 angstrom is 7.47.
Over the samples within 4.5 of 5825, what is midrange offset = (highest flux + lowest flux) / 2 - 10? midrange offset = 4.5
